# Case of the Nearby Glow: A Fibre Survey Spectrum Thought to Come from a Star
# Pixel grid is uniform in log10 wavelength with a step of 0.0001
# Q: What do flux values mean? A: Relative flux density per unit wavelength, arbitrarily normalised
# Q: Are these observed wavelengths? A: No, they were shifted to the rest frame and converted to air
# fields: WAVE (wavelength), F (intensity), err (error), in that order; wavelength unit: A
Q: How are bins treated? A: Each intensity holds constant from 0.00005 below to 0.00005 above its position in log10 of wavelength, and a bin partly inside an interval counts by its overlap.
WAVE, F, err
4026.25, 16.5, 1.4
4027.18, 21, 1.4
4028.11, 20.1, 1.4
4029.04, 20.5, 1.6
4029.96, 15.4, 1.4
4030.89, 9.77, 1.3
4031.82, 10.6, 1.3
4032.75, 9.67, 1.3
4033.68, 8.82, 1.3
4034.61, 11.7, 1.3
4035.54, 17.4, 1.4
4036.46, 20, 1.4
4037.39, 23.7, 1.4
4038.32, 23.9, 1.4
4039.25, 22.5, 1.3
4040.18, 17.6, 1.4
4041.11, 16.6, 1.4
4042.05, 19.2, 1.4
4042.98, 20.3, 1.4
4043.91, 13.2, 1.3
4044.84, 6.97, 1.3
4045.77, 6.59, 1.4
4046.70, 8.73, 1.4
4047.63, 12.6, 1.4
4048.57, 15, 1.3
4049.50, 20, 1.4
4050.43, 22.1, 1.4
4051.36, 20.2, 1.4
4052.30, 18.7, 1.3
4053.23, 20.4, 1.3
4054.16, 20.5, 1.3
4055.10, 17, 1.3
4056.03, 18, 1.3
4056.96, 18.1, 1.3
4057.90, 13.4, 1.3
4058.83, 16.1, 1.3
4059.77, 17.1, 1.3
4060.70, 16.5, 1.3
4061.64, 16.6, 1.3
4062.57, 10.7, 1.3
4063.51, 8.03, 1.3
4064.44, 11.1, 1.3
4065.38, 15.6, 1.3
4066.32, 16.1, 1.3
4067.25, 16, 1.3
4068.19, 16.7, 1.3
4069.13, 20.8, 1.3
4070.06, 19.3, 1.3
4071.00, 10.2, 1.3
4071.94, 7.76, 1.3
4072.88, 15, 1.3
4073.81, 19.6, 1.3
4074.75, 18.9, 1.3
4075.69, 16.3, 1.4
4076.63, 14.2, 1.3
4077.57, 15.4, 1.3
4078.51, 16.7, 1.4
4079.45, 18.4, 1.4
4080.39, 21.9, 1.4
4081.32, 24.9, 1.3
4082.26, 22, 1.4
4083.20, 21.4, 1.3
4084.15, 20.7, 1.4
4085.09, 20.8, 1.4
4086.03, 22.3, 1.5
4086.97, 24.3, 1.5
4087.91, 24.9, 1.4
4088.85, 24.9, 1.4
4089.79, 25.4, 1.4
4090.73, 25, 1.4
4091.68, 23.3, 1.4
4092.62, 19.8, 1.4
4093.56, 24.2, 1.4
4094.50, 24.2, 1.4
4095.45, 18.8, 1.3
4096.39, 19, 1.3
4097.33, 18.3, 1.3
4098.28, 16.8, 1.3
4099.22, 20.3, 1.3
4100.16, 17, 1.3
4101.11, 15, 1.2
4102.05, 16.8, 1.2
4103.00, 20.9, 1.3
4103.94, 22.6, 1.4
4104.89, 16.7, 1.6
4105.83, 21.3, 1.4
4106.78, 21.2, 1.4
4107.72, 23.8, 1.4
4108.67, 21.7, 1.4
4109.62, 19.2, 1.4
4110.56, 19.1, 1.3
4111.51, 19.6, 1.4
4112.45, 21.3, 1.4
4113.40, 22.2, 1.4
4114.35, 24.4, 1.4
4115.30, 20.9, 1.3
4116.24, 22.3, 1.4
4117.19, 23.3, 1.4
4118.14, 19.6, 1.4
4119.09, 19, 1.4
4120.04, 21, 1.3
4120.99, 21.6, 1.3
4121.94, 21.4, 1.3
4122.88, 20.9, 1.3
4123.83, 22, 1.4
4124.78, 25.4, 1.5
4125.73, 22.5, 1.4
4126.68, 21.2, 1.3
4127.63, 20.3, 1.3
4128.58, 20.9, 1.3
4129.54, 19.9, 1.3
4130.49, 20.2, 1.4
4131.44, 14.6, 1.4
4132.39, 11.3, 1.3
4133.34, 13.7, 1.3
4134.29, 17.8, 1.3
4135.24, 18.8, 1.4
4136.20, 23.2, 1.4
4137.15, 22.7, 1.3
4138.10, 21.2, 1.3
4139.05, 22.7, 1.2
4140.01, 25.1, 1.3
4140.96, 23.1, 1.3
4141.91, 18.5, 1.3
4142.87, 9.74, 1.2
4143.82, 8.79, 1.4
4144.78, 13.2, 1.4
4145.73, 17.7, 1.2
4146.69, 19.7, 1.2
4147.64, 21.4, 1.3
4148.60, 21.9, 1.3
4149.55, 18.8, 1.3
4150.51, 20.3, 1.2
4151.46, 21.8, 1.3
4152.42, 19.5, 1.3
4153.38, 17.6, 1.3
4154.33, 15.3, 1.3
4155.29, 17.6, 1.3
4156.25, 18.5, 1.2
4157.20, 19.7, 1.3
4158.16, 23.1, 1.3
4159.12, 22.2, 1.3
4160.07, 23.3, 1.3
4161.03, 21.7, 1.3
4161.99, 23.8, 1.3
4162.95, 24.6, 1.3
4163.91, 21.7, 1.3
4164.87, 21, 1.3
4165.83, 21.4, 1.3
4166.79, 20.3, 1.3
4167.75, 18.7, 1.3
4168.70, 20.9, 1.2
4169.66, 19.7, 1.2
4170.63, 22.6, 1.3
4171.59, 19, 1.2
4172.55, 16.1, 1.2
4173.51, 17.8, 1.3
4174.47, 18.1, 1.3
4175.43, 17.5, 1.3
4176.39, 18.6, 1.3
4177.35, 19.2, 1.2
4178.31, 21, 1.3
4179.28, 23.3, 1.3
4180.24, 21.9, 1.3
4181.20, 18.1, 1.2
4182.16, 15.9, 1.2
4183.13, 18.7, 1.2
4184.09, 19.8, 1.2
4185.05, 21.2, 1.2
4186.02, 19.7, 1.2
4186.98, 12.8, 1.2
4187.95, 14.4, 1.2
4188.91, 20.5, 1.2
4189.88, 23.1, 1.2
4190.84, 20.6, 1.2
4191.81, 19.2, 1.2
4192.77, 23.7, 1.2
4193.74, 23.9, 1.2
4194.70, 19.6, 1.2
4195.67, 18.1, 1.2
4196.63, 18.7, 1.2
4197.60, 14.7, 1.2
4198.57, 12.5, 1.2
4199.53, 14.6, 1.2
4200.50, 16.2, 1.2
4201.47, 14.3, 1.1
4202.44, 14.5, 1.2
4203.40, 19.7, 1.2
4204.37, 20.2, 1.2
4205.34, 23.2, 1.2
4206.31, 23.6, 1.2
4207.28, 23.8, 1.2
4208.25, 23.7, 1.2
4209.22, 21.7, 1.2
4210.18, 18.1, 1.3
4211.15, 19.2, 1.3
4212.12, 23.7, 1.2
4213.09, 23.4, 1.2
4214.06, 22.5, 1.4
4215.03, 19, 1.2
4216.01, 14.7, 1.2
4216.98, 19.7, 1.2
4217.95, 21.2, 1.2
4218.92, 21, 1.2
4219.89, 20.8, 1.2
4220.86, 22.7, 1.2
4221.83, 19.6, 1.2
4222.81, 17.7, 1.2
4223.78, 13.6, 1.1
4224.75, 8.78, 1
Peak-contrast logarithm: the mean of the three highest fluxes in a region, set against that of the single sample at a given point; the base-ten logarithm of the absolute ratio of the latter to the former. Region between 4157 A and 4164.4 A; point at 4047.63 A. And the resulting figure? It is -0.28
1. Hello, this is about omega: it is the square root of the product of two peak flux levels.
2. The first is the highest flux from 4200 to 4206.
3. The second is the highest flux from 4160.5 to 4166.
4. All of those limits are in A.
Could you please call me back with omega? 23.9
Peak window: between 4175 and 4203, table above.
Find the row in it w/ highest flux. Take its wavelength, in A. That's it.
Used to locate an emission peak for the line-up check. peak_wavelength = 4193.74 A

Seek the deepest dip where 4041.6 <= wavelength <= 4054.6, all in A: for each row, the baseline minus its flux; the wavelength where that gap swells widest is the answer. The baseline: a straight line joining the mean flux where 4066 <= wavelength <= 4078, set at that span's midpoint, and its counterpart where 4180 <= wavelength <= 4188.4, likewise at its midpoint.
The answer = 4045.77 A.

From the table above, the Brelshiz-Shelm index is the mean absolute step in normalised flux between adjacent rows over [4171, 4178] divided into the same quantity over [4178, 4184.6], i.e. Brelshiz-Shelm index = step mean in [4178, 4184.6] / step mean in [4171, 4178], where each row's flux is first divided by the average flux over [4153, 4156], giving 1.89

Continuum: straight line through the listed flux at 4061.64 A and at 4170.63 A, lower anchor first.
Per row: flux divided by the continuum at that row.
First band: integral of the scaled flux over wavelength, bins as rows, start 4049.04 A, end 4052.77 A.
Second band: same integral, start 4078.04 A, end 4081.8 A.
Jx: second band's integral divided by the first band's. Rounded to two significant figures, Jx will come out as 0.93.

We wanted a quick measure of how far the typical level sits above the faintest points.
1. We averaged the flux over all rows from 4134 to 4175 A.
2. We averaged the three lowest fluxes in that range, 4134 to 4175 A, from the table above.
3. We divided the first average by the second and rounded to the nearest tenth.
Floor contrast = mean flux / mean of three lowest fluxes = 1.9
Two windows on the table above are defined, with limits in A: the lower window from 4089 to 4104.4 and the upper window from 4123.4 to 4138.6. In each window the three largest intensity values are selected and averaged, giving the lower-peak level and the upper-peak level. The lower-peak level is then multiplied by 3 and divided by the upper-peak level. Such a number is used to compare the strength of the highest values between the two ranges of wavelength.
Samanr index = 3.14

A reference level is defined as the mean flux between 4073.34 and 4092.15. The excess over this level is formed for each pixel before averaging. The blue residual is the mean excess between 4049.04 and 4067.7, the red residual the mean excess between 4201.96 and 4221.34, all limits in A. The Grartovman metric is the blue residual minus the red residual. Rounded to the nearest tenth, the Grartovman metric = -4.2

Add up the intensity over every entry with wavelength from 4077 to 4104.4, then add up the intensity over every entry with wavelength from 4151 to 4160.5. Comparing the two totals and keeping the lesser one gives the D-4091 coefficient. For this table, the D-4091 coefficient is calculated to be 199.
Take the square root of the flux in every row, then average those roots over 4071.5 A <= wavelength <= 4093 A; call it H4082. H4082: 4.46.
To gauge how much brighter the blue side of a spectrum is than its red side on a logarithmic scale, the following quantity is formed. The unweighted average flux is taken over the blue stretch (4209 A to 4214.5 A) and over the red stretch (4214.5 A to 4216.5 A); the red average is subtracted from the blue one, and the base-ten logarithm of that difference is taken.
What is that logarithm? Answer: 0.66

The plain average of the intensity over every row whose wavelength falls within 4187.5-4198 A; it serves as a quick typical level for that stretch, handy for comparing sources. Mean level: 19.7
